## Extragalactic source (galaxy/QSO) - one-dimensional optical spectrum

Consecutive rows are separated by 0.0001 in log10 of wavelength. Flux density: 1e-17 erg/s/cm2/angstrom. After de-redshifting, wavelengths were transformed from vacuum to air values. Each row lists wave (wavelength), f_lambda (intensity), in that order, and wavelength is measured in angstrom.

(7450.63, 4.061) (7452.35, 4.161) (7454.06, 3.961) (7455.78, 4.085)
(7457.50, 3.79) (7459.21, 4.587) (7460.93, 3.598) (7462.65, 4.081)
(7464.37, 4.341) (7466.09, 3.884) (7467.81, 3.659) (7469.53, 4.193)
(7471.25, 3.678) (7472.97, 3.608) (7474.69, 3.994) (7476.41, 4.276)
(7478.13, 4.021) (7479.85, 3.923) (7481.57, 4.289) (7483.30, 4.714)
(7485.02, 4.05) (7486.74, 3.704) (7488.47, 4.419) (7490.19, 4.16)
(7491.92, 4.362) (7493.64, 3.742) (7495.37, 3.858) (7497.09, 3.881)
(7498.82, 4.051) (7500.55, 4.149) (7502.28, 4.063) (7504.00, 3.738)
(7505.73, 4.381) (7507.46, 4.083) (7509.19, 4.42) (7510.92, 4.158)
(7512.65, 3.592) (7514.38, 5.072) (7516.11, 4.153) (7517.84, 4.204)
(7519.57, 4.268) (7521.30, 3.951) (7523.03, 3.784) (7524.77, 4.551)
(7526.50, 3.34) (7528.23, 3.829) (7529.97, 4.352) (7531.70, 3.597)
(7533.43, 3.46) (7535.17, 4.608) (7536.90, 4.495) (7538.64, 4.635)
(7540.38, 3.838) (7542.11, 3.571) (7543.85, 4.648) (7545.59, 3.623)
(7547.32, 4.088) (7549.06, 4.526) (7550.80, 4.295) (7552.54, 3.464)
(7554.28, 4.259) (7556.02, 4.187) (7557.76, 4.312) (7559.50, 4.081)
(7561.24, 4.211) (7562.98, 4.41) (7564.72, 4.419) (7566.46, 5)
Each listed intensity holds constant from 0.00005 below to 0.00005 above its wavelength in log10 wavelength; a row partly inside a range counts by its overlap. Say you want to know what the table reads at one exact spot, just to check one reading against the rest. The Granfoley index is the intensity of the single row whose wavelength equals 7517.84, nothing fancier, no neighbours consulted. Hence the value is 4.204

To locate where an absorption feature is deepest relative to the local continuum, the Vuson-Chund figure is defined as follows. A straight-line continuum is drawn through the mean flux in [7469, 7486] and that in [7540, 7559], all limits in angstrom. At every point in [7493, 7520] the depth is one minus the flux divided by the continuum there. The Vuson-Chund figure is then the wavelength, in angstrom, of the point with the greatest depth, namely 7512.65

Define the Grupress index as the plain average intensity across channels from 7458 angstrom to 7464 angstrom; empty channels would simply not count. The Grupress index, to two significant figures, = 4.1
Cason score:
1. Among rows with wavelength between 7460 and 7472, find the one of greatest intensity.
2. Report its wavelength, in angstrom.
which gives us 7464.37 angstrom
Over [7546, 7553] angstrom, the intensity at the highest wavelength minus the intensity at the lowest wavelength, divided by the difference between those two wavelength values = -0.12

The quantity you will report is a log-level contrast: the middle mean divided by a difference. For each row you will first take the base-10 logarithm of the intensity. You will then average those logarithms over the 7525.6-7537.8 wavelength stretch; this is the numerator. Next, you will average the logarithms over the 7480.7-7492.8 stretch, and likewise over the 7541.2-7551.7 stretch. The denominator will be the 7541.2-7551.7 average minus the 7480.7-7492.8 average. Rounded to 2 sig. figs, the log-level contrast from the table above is -44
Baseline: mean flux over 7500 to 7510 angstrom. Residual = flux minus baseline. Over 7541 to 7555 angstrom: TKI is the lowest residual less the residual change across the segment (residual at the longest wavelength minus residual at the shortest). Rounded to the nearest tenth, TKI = -1.4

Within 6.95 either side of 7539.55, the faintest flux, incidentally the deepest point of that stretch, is 3.46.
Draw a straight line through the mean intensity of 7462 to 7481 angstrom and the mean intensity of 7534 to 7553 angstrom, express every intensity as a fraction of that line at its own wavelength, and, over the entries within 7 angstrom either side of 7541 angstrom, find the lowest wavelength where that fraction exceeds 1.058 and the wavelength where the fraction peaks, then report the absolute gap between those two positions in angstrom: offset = 3.5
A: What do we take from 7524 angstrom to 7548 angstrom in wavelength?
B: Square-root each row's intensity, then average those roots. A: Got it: 2.01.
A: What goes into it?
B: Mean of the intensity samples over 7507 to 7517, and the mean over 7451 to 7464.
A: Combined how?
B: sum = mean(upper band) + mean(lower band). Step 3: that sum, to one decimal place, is 8.3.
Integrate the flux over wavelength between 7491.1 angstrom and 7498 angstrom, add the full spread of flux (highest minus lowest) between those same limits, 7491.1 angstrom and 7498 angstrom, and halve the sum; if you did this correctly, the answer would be 14.0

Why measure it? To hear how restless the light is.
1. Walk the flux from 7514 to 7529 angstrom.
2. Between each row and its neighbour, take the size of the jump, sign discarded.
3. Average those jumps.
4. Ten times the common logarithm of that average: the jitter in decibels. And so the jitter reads -3.0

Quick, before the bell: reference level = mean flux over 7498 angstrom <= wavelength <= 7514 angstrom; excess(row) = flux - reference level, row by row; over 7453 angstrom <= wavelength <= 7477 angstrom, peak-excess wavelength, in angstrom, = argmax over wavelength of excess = 7459.21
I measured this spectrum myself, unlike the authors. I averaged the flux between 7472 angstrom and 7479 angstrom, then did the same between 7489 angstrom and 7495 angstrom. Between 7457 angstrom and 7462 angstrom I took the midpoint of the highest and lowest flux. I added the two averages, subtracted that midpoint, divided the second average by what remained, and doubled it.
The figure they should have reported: 2.06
